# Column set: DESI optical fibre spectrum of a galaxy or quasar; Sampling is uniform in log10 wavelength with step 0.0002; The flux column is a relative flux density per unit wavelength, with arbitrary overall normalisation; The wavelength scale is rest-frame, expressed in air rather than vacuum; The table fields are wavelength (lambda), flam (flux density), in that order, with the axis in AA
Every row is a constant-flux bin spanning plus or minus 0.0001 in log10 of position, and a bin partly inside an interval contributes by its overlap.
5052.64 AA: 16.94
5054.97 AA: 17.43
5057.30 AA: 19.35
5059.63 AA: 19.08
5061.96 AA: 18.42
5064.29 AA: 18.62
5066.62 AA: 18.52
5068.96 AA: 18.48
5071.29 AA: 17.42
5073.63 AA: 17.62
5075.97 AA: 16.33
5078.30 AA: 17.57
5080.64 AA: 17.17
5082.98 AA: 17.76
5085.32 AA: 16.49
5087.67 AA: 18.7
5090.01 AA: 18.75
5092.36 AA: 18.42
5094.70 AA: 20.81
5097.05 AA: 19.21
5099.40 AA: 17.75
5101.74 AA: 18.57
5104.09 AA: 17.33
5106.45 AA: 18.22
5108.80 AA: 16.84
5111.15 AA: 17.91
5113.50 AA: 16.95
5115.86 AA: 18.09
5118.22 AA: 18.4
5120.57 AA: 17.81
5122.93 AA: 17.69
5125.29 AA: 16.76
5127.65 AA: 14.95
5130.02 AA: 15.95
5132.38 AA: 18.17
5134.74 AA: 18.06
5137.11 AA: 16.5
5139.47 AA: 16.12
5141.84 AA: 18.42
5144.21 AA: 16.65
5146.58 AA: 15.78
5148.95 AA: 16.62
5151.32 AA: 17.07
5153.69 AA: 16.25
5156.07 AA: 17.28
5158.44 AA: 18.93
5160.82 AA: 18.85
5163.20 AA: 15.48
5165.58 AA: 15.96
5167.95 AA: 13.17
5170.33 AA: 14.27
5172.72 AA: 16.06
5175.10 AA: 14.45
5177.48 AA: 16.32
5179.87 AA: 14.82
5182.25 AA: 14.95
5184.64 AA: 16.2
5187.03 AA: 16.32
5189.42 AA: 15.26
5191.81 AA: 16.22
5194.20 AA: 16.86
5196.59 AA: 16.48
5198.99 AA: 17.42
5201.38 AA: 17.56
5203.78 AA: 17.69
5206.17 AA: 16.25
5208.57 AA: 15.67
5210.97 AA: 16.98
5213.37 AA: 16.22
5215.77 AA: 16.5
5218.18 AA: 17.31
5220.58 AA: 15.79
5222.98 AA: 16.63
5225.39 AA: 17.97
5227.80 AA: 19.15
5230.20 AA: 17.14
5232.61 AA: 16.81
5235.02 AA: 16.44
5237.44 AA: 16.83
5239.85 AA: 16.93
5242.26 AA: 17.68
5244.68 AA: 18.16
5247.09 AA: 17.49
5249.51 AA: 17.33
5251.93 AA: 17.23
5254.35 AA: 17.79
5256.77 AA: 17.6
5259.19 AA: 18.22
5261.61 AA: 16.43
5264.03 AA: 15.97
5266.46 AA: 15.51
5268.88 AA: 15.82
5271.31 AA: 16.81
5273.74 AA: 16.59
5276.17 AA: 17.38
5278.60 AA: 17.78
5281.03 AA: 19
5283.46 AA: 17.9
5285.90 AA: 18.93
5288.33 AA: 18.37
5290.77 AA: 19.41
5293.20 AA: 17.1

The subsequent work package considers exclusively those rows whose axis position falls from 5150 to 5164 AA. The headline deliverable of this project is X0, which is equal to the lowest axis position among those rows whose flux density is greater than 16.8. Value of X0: 5151.32 AA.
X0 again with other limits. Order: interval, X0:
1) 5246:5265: 5247.09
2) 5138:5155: 5141.84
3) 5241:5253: 5242.26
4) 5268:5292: 5271.31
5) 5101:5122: 5101.74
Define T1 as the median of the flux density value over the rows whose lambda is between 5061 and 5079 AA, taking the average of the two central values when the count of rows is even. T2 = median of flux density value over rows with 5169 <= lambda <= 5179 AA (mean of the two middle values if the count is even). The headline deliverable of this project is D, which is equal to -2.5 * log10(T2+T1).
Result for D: -3.81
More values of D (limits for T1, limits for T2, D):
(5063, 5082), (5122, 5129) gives -3.84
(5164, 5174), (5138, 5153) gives -3.75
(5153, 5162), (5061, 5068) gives -3.91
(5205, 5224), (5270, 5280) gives -3.81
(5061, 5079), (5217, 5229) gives -3.87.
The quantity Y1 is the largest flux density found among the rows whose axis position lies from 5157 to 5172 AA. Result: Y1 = 18.93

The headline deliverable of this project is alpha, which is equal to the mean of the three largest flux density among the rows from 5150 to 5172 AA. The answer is 18.4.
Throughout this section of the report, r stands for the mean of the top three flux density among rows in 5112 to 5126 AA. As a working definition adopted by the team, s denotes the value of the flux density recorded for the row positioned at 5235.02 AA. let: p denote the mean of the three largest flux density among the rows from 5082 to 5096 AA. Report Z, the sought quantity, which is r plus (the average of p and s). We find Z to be 36.0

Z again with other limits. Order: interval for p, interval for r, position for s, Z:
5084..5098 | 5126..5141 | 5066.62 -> 36.6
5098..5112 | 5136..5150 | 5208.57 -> 34.2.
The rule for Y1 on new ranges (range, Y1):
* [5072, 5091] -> 18.75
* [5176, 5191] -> 16.32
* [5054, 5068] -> 19.35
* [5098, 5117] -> 18.57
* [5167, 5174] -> 16.06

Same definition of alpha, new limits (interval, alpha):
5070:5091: 18.4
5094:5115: 19.5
